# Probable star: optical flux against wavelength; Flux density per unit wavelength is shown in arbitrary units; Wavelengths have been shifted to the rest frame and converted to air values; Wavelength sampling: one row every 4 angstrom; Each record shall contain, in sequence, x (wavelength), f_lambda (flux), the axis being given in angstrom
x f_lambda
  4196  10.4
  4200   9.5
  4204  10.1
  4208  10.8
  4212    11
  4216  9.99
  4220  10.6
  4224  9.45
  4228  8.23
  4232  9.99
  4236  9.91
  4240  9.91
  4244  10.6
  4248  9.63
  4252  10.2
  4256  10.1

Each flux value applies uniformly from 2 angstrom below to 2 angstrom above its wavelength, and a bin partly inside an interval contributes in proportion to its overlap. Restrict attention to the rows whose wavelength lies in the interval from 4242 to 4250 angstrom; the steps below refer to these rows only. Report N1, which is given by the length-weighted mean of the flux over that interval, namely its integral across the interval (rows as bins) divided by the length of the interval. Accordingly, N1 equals 10.1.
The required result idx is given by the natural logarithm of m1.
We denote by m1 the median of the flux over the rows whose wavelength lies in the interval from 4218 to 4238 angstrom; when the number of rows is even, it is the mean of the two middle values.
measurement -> 2.29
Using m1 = 9.9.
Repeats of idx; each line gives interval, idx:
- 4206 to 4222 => 2.37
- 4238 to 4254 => 2.31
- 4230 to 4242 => 2.29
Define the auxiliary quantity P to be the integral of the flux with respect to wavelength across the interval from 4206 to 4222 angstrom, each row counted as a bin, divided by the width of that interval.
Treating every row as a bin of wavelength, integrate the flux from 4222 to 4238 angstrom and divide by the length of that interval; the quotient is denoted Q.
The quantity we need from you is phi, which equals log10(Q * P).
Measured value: 2.00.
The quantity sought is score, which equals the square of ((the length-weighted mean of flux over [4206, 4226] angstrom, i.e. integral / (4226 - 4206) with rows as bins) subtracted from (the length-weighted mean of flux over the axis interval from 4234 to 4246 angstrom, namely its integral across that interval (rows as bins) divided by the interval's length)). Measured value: 0.052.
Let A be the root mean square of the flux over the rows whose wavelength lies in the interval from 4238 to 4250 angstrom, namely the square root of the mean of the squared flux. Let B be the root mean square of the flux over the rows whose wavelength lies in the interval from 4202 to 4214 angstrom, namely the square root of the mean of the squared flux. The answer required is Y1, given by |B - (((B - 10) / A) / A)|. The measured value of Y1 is 10.6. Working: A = 10.1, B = 10.6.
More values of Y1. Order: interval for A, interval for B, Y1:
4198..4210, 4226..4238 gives 9.4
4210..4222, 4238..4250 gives 10.1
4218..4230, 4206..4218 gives 10.6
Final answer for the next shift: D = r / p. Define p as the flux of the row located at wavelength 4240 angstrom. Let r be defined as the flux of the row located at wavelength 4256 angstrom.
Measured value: 1.02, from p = 9.91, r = 10.1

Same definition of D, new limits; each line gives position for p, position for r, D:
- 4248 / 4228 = 0.85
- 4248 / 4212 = 1.14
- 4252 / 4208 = 1.06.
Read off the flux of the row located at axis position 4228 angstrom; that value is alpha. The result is 8.23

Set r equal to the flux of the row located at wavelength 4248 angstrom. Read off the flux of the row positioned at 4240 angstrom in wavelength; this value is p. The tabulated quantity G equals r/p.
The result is 0.97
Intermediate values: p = 9.91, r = 9.63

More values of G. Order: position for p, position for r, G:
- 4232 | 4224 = 0.95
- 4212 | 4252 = 0.93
